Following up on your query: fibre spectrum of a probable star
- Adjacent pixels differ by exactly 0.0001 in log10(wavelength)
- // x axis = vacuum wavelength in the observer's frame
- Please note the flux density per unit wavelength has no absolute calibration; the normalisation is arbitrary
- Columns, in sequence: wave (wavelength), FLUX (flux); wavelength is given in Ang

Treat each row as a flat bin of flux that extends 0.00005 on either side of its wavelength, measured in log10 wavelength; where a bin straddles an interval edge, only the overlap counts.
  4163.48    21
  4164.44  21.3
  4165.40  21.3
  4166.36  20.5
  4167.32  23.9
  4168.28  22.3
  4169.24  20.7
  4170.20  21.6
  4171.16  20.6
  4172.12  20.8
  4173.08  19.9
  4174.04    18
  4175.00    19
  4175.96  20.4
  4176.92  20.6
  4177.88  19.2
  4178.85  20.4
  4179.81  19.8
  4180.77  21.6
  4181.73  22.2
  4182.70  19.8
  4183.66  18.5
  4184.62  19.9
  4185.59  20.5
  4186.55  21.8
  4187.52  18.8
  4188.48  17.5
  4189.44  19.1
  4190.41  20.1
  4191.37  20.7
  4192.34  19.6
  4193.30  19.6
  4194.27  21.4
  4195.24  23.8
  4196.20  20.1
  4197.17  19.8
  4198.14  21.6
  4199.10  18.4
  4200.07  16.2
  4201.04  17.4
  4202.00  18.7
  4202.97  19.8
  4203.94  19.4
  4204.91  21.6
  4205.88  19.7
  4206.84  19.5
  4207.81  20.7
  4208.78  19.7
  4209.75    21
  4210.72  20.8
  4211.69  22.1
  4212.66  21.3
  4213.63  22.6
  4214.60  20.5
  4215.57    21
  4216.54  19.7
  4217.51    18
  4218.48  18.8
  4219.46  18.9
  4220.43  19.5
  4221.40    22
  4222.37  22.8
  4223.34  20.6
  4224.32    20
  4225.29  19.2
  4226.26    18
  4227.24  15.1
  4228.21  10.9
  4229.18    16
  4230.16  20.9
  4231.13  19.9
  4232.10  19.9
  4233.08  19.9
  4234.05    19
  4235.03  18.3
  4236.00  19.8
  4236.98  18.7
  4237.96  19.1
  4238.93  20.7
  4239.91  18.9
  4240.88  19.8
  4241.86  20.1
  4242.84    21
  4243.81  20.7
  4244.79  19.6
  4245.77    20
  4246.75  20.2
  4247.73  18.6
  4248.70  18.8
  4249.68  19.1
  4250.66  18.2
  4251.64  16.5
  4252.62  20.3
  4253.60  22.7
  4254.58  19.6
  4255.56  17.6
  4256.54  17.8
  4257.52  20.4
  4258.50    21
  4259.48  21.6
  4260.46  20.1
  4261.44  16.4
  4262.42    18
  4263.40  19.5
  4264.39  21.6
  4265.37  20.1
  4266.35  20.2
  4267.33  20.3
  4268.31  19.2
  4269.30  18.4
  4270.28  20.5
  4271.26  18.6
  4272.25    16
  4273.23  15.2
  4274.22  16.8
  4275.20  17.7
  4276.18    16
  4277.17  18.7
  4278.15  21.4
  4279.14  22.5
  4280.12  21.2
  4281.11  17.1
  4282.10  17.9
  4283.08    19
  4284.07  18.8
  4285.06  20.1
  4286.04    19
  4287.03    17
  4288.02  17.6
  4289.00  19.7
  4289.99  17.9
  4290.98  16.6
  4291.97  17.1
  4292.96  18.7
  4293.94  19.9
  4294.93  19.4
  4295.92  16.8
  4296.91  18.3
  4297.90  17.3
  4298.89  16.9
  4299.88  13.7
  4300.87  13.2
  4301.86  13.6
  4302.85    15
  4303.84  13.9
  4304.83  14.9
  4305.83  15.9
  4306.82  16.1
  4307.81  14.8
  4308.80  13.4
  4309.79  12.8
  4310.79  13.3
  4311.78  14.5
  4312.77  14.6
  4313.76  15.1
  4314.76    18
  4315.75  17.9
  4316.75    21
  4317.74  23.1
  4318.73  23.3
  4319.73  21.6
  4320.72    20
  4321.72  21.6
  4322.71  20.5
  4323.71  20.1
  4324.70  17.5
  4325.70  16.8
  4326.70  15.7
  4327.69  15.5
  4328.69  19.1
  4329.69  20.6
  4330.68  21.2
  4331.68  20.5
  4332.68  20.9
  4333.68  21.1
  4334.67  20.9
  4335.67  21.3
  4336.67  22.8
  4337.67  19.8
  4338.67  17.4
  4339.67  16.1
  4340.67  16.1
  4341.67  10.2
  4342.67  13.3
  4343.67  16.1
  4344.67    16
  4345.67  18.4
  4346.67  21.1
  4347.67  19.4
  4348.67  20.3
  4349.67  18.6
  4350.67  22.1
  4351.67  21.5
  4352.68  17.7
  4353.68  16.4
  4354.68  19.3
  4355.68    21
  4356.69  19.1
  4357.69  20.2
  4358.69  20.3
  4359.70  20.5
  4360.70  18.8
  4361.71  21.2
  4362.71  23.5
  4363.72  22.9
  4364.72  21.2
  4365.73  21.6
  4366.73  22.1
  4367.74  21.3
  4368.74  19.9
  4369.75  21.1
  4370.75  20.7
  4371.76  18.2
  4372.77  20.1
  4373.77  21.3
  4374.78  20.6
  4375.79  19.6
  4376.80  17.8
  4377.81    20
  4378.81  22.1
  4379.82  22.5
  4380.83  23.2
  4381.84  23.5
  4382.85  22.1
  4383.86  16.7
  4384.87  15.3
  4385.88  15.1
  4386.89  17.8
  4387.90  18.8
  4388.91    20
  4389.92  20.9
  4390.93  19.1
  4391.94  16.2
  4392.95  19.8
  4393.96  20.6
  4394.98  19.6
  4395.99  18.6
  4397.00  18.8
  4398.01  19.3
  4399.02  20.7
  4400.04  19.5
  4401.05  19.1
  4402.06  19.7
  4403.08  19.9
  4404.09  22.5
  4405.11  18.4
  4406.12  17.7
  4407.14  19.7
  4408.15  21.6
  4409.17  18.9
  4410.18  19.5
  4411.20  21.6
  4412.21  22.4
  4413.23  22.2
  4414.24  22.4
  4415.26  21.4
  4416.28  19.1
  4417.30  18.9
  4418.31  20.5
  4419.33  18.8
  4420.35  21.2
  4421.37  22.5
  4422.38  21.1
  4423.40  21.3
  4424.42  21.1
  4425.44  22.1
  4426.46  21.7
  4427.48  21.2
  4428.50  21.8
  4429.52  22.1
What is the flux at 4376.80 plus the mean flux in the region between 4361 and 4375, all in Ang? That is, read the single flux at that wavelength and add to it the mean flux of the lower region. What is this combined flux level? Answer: 38.9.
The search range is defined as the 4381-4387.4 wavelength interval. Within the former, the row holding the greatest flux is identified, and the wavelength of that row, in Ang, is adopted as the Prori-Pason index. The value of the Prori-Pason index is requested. 4381.84 Ang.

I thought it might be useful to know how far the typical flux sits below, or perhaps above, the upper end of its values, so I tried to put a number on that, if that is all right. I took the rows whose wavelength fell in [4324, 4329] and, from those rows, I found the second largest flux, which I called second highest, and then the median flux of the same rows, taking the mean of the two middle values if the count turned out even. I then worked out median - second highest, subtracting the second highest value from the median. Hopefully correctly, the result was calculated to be -0.7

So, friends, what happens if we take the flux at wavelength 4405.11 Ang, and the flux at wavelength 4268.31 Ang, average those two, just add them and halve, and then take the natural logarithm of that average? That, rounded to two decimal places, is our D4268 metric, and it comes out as 2.93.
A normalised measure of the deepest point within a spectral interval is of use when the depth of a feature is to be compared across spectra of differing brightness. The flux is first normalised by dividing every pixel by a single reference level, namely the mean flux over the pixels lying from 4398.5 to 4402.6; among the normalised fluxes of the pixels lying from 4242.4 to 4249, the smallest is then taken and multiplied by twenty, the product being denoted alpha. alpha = 19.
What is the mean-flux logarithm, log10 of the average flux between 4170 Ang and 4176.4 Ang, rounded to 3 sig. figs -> 1.30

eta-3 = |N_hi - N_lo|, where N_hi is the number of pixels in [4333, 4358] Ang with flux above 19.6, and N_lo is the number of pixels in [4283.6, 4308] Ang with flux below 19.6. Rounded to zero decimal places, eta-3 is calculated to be 11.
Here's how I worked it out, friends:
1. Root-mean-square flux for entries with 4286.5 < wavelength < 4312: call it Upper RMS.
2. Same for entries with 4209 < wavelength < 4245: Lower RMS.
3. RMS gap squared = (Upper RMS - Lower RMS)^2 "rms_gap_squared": 12.1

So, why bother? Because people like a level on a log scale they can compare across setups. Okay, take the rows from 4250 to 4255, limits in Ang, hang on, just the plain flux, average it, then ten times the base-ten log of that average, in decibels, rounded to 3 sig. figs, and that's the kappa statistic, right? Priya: 12.9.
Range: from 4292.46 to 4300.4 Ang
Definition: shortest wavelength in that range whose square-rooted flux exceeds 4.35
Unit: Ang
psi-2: 4293.94 Ang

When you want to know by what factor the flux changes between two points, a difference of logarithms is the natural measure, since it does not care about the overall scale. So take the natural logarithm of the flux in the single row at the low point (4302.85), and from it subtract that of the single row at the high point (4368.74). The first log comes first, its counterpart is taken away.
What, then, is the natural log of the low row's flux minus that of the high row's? -0.28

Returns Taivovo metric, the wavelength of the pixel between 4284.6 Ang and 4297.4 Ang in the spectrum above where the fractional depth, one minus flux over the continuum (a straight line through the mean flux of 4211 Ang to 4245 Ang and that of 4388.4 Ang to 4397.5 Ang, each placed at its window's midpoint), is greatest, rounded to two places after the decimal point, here 4290.98 Ang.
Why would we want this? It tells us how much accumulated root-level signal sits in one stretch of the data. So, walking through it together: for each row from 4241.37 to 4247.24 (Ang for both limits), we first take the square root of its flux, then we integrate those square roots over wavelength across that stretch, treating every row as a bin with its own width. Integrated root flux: 26.4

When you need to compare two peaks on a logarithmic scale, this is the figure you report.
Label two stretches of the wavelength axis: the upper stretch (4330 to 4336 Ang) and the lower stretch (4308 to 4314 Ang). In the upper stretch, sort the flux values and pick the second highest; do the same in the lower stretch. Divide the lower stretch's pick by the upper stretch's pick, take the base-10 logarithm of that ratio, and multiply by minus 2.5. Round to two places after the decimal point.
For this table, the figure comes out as 0.40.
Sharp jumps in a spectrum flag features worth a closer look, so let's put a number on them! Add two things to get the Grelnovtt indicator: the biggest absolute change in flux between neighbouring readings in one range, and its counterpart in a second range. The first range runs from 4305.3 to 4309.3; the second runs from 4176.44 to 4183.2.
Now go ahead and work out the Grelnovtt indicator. 3.8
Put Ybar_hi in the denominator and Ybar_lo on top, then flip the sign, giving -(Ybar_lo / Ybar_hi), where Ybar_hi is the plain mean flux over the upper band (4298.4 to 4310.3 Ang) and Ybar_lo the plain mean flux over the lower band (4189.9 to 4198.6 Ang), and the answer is -1.43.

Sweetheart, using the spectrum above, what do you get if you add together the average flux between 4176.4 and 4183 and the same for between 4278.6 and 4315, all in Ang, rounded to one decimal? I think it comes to 37.3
